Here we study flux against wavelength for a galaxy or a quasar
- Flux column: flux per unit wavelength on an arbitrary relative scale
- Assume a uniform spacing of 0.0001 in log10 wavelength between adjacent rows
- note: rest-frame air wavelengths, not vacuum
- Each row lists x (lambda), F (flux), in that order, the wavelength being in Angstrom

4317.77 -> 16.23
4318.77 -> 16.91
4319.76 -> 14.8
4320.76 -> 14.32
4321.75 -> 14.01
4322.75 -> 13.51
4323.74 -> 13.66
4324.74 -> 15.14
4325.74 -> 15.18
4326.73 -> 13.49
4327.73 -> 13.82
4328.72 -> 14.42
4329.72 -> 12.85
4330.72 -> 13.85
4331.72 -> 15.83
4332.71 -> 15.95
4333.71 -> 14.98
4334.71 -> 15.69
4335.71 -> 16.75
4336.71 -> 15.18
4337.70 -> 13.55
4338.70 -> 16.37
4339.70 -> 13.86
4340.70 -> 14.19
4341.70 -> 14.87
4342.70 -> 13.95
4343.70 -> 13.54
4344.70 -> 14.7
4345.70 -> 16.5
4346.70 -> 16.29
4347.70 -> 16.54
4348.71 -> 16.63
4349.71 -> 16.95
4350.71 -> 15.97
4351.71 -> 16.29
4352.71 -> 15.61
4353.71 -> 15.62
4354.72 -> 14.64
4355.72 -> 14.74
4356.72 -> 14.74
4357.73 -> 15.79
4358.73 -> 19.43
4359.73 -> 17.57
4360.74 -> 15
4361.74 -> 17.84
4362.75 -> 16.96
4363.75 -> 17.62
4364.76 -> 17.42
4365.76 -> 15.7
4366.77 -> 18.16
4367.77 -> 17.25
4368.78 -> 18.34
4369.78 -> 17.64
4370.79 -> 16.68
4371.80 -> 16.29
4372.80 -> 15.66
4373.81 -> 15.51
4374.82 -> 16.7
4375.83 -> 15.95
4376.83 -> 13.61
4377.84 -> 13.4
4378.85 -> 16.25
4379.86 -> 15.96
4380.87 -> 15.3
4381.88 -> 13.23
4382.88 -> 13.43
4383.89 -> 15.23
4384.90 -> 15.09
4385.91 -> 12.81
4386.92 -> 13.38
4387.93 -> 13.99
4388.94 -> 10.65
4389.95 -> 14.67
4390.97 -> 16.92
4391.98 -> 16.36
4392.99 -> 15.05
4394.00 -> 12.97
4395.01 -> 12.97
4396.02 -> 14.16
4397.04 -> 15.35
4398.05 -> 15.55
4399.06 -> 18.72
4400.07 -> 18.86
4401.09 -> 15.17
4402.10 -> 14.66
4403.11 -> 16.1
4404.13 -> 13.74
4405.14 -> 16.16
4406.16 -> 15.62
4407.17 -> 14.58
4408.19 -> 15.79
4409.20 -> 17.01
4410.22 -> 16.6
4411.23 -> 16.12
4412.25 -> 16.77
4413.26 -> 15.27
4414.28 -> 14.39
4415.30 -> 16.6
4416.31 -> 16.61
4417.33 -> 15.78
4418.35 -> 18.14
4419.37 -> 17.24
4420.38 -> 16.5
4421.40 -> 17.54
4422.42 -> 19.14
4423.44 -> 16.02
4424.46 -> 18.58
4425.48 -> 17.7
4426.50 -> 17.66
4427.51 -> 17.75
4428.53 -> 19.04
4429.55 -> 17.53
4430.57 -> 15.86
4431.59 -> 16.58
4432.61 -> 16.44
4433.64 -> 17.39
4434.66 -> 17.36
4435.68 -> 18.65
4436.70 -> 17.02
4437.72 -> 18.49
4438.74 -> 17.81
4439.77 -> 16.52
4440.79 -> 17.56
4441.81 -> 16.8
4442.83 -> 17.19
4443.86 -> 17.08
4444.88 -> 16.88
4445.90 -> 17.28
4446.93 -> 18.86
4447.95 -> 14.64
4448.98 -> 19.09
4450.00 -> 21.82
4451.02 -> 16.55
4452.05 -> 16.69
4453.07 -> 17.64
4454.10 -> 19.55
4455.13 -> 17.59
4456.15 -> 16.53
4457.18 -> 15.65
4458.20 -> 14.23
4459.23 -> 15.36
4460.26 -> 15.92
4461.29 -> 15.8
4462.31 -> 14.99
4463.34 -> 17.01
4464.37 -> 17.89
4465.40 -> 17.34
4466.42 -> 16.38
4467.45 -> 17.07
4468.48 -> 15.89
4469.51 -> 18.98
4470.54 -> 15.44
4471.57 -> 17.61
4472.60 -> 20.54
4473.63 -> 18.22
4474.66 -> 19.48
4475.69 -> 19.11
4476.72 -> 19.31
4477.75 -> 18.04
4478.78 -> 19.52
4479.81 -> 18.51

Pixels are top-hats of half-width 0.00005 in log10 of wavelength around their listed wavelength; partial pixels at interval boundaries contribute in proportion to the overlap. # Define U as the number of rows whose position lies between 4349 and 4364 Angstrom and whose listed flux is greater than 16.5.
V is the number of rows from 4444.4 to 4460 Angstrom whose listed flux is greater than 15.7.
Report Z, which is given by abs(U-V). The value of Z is 5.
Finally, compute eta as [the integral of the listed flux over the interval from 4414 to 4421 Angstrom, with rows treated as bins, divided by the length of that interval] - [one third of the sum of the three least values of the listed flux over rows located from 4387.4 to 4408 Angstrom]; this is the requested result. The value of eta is 4.4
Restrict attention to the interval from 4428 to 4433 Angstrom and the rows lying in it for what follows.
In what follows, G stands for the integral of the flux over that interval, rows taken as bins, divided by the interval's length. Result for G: 17.1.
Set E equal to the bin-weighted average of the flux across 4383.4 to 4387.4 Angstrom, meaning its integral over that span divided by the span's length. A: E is 14.1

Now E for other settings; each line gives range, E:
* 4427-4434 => 17.2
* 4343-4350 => 15.8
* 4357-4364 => 17.1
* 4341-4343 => 14.4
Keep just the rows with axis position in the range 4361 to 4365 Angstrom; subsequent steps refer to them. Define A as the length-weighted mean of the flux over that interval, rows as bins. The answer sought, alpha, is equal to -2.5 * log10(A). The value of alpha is -3.10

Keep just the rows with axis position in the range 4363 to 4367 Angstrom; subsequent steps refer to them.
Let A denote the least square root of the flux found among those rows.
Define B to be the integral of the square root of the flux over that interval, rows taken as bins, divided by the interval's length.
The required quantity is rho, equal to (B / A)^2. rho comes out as 1.09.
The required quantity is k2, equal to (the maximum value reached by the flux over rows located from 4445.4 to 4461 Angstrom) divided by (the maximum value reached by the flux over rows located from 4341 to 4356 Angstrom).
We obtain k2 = 1.29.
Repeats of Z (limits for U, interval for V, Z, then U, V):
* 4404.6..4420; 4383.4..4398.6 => 5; 7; 2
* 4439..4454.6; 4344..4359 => 5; 14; 9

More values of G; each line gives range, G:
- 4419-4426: 17.5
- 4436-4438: 17.8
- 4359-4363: 17.0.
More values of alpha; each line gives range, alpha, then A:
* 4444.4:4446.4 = -3.08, 17.1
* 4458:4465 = -3.01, 16.0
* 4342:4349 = -2.97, 15.4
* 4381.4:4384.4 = -2.87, 14.0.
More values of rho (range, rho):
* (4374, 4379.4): 1.13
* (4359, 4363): 1.13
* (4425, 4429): 1.02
